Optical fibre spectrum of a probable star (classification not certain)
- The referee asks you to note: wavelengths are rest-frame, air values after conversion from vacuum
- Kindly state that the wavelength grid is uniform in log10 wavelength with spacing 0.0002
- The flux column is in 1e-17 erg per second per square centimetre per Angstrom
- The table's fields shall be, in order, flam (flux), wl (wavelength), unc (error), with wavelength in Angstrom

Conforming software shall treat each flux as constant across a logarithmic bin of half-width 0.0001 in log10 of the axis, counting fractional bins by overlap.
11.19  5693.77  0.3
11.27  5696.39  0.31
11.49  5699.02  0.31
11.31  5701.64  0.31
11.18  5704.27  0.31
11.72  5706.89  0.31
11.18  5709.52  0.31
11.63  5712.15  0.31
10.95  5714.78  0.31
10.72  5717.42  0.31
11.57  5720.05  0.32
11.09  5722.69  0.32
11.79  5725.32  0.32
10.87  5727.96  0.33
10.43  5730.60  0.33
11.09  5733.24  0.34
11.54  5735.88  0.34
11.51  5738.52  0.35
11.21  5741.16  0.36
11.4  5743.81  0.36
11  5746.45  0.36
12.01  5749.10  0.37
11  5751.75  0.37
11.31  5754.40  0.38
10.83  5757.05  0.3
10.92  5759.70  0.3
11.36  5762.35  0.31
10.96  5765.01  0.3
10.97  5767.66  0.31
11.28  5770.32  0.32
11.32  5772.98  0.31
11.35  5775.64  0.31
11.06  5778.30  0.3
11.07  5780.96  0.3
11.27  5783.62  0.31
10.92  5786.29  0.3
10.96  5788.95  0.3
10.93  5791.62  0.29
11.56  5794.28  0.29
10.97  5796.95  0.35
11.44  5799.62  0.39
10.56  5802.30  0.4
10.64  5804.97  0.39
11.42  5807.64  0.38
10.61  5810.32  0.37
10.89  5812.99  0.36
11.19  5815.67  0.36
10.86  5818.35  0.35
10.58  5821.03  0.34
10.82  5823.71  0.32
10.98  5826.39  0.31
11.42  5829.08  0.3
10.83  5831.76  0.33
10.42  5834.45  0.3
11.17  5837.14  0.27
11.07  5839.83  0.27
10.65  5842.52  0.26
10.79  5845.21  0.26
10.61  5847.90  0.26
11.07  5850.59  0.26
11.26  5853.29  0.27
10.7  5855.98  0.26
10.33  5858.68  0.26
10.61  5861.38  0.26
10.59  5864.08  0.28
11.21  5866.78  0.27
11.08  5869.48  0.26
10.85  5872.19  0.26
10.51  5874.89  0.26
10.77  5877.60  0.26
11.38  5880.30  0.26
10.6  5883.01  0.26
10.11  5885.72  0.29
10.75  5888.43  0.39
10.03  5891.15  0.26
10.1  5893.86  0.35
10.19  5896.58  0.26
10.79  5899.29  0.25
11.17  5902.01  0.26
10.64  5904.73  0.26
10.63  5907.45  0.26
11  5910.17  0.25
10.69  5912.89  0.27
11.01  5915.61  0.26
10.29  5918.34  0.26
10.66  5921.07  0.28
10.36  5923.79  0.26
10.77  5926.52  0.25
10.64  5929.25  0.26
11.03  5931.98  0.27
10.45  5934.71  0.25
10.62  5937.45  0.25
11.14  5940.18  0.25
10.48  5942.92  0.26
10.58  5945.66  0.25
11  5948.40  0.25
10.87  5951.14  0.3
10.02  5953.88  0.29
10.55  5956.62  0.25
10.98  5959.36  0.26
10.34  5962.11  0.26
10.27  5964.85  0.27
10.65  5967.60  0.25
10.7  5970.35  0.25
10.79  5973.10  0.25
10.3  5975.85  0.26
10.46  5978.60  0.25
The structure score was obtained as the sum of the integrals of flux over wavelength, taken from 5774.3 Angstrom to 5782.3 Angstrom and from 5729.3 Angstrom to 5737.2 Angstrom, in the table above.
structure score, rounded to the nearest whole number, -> 176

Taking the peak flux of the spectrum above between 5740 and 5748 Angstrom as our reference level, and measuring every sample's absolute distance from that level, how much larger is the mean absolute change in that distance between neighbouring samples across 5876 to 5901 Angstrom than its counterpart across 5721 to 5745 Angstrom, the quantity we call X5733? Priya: 0.28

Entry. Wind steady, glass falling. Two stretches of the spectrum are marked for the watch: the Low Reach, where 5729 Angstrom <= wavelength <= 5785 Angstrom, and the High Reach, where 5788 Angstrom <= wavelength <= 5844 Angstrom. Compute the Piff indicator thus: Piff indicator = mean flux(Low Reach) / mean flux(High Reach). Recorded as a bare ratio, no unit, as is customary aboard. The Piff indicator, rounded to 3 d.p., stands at 1.021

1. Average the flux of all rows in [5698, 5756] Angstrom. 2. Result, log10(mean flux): 1.05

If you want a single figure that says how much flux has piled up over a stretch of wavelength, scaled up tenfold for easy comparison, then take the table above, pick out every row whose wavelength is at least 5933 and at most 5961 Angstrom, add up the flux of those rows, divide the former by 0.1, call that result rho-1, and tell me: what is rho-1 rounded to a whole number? 1067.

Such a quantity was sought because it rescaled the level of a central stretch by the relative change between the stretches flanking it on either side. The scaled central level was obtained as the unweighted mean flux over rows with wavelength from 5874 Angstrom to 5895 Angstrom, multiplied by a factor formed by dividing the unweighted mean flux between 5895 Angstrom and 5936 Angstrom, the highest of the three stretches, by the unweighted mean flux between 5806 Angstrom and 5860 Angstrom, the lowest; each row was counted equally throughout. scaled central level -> 10.3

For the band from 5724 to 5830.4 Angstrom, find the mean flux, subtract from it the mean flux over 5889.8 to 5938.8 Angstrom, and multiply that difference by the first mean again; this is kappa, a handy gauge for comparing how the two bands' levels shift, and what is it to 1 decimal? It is 5.5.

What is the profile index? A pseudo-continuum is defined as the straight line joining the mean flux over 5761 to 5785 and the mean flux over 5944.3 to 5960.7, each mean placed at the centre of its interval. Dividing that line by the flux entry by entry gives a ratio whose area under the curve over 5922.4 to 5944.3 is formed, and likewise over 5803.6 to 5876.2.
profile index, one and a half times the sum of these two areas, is 143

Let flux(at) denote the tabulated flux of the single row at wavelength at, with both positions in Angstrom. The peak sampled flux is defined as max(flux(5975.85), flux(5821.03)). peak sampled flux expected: 10.6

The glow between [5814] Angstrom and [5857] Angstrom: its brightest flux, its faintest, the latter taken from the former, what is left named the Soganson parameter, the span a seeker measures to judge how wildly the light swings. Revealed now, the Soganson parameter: 1.00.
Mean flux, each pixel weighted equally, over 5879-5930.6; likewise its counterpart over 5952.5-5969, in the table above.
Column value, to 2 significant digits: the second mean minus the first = -0.15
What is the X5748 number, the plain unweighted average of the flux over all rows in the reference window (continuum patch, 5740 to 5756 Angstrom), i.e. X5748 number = 11.3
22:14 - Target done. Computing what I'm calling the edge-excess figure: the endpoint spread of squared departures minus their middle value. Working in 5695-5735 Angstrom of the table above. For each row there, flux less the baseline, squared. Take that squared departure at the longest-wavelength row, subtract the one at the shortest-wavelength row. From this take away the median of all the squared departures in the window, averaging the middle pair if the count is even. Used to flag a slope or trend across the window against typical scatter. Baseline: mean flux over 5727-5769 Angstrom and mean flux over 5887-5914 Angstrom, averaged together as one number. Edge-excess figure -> -0.27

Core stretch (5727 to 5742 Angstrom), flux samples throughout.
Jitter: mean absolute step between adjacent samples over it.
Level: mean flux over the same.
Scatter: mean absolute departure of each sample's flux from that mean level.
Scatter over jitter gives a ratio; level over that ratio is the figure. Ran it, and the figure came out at 13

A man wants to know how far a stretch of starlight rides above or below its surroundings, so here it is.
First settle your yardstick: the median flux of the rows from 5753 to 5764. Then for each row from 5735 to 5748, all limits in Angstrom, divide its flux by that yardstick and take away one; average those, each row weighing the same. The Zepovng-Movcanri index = 0.020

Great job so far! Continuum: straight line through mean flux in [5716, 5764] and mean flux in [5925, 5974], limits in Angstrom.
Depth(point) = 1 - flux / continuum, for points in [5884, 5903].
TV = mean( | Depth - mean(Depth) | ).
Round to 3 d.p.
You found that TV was 0.037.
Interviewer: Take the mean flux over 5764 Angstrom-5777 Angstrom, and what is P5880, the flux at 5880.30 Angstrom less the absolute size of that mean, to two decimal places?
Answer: 0.20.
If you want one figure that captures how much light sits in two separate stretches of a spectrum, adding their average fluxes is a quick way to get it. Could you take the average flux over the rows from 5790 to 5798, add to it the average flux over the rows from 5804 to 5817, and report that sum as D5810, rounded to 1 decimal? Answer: 22.1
